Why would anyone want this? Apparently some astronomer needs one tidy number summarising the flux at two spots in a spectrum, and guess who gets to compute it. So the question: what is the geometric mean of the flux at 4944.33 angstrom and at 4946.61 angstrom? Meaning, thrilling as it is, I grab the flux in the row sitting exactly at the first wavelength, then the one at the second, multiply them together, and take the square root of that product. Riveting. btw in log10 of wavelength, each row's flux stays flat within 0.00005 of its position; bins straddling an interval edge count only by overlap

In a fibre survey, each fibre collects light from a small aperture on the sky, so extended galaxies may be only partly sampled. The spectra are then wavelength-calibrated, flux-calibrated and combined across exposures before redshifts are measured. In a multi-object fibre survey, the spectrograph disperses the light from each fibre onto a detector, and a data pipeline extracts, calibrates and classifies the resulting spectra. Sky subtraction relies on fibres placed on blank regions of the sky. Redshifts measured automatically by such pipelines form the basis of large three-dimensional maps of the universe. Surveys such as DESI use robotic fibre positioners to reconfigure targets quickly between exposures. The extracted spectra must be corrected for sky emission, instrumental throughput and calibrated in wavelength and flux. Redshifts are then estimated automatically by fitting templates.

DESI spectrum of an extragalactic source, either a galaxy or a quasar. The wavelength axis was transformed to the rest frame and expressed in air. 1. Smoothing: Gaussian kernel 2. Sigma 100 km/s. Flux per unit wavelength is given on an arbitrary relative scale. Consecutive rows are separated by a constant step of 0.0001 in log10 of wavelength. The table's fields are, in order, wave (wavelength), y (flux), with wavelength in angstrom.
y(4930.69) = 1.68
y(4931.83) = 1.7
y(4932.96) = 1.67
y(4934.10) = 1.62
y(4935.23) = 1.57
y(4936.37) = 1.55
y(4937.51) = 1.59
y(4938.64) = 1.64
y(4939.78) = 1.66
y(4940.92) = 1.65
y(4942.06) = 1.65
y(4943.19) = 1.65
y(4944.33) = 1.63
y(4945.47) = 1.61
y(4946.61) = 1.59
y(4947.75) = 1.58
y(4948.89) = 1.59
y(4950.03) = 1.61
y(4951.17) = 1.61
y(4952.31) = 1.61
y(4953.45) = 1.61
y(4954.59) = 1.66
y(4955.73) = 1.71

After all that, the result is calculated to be 1.61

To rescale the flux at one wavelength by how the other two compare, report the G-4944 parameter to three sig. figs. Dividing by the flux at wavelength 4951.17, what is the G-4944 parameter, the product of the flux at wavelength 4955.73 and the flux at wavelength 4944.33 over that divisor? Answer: 1.73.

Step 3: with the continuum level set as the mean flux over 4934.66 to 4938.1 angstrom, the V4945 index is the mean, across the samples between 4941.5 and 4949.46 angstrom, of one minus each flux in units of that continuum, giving -0.03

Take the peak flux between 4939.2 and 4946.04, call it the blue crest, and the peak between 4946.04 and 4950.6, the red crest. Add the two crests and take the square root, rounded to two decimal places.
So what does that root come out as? 1.81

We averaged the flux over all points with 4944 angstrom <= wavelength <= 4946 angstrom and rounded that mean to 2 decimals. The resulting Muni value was 1.62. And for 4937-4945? 1.64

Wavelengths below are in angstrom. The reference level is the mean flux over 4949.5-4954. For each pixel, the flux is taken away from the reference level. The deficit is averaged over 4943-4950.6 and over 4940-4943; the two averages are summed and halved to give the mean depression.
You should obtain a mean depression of -0.019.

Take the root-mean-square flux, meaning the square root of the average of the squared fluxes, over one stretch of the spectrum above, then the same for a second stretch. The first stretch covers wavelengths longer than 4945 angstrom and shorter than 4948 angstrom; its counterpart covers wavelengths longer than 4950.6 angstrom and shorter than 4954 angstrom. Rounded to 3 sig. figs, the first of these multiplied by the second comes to 2.57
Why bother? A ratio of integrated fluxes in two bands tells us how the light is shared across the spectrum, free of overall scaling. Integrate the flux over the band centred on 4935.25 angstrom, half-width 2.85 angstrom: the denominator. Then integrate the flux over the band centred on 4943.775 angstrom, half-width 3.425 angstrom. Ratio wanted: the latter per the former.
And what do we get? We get 1.22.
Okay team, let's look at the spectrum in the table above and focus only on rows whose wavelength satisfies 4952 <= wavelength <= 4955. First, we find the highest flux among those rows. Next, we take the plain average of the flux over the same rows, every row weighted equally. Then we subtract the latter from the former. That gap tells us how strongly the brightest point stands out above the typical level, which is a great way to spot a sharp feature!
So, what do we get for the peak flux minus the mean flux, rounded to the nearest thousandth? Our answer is 0.033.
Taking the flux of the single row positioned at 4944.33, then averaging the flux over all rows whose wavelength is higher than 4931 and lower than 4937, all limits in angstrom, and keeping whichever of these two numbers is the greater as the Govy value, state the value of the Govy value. 1.63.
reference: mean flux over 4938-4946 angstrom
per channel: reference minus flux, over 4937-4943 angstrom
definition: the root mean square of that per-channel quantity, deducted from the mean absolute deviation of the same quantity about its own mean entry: -0.0059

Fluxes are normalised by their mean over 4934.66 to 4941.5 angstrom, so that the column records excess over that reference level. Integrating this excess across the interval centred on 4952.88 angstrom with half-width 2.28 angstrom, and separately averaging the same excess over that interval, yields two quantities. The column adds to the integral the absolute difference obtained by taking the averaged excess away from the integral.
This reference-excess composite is 0.10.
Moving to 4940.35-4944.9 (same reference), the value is 0.28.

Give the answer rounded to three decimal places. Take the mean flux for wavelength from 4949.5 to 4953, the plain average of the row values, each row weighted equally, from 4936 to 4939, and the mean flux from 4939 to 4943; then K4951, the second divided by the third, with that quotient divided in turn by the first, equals 0.599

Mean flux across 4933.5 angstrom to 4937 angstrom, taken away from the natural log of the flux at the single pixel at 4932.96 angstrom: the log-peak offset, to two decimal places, -1.07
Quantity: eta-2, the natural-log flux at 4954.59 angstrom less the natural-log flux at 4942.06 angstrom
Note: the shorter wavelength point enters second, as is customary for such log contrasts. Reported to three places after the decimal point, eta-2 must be 0.006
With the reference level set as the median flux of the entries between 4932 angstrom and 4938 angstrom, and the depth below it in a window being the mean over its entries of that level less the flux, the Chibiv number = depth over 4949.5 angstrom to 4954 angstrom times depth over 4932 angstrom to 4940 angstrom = 0.0005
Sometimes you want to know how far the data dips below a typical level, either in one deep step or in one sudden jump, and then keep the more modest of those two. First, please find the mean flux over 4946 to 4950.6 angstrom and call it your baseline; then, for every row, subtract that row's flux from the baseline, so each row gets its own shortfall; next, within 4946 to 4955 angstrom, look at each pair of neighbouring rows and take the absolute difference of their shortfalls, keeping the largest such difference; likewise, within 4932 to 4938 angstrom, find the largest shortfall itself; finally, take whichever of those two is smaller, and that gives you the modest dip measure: 0.042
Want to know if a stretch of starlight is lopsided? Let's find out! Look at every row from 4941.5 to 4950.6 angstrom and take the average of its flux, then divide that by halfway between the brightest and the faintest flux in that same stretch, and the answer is 1.00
